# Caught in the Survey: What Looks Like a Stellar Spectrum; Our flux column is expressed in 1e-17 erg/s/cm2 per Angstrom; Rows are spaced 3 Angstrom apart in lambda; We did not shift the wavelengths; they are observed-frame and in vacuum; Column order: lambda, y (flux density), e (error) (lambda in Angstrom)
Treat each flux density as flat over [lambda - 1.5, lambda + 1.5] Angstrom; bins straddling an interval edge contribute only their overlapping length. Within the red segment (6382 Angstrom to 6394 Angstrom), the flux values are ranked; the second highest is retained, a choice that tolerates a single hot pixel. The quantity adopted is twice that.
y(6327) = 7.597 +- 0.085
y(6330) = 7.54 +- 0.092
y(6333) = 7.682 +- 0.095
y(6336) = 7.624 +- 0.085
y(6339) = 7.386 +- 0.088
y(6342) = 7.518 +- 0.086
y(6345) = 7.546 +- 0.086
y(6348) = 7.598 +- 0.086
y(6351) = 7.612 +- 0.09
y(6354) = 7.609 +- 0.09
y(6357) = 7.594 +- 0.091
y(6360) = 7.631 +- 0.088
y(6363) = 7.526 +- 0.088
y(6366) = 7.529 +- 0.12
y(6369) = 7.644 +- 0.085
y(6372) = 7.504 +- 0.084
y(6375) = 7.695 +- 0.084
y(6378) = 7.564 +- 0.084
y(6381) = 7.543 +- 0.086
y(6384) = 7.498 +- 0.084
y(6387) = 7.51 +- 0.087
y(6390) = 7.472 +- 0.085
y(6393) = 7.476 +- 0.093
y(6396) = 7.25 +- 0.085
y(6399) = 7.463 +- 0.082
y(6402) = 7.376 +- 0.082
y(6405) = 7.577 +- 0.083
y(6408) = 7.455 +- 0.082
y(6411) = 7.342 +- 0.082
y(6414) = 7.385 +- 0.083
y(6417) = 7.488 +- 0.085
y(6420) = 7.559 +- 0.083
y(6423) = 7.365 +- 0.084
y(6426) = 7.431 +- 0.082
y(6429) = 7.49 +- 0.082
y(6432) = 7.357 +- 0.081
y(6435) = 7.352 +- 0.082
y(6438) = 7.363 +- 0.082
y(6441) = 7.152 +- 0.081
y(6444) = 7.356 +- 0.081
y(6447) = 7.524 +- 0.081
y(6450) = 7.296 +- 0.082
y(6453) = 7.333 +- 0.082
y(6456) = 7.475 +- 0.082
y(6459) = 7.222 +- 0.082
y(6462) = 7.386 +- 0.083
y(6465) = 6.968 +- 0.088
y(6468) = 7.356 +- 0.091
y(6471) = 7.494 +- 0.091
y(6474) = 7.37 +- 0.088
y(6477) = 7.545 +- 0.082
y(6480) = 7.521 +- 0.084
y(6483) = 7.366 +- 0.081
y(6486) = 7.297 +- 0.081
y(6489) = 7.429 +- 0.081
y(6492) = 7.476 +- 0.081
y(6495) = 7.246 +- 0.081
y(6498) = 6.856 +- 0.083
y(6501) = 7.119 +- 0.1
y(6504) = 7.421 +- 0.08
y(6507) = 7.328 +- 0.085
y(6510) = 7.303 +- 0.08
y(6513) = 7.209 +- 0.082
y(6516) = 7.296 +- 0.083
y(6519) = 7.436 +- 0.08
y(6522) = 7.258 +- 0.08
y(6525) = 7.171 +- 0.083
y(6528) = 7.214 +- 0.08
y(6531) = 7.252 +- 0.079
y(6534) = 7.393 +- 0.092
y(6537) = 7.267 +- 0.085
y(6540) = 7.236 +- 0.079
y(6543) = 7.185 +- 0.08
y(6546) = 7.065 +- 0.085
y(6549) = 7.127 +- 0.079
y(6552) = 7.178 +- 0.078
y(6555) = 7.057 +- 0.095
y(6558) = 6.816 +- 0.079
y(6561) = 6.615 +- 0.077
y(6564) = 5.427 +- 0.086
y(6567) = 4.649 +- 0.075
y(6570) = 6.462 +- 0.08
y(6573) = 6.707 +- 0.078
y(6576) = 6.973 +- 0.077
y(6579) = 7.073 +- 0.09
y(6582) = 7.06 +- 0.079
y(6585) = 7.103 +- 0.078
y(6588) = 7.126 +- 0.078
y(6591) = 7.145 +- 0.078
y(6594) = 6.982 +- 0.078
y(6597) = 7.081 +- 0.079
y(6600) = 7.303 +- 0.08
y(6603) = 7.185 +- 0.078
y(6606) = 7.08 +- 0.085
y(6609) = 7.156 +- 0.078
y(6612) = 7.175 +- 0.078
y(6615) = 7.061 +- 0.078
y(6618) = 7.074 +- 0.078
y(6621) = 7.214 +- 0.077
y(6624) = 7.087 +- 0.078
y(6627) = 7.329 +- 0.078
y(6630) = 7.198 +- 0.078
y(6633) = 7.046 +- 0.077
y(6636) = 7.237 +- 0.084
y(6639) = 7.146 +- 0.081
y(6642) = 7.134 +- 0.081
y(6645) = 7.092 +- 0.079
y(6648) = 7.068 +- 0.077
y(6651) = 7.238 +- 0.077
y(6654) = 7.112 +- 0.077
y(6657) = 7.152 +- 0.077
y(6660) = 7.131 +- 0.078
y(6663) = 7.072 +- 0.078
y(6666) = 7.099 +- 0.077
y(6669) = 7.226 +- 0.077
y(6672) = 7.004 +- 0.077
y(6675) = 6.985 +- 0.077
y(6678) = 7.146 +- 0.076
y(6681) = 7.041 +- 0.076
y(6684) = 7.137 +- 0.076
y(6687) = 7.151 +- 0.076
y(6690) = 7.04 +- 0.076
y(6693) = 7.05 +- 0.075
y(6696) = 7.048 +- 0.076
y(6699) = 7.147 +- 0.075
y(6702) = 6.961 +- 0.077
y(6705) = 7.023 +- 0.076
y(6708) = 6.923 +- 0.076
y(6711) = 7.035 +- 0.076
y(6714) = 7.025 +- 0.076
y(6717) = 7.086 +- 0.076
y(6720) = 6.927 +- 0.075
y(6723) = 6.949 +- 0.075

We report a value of 15.0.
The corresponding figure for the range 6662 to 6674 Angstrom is 14.2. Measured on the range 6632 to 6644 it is 14.3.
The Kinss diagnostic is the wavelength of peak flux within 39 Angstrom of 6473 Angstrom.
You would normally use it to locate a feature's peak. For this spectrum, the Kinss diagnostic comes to 6477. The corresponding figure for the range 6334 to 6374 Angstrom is 6369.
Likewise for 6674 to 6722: 6687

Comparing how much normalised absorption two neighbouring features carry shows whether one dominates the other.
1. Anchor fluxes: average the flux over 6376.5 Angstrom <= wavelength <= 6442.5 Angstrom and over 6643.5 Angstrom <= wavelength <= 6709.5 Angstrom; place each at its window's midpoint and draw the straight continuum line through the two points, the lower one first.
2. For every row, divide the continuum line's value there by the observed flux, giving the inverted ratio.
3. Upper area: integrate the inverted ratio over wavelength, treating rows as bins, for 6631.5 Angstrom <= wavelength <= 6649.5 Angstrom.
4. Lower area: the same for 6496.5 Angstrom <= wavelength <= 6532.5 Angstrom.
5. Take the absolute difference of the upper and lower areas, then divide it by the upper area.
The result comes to 1.0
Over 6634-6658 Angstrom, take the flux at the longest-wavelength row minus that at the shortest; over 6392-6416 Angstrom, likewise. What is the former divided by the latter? 0.93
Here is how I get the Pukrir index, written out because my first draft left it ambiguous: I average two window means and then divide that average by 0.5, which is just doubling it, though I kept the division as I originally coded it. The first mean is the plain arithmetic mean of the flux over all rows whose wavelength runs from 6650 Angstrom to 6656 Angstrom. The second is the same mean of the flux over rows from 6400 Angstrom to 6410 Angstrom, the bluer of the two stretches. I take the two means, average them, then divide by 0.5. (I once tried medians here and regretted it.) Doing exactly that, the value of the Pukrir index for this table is 14.6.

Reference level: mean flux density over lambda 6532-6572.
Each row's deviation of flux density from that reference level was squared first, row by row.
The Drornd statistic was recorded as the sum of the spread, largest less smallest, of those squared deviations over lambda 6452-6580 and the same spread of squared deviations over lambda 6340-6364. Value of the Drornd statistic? 4.5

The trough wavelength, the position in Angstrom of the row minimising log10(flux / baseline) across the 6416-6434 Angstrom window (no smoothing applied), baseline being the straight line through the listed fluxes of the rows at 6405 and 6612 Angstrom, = 6423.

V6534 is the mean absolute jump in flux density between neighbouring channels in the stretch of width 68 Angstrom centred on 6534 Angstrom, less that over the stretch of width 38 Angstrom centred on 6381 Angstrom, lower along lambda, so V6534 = 0.10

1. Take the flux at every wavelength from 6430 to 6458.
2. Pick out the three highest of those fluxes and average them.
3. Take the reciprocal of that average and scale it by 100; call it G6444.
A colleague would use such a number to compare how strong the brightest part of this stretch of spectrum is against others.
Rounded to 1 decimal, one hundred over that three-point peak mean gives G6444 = 13.4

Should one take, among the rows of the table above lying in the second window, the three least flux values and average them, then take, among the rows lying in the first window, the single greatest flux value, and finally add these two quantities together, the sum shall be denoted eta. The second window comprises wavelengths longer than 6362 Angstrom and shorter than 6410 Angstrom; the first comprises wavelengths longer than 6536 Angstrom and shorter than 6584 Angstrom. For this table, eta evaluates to 14.6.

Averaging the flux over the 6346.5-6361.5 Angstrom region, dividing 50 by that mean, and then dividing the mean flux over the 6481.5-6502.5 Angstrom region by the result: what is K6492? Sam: 1.10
